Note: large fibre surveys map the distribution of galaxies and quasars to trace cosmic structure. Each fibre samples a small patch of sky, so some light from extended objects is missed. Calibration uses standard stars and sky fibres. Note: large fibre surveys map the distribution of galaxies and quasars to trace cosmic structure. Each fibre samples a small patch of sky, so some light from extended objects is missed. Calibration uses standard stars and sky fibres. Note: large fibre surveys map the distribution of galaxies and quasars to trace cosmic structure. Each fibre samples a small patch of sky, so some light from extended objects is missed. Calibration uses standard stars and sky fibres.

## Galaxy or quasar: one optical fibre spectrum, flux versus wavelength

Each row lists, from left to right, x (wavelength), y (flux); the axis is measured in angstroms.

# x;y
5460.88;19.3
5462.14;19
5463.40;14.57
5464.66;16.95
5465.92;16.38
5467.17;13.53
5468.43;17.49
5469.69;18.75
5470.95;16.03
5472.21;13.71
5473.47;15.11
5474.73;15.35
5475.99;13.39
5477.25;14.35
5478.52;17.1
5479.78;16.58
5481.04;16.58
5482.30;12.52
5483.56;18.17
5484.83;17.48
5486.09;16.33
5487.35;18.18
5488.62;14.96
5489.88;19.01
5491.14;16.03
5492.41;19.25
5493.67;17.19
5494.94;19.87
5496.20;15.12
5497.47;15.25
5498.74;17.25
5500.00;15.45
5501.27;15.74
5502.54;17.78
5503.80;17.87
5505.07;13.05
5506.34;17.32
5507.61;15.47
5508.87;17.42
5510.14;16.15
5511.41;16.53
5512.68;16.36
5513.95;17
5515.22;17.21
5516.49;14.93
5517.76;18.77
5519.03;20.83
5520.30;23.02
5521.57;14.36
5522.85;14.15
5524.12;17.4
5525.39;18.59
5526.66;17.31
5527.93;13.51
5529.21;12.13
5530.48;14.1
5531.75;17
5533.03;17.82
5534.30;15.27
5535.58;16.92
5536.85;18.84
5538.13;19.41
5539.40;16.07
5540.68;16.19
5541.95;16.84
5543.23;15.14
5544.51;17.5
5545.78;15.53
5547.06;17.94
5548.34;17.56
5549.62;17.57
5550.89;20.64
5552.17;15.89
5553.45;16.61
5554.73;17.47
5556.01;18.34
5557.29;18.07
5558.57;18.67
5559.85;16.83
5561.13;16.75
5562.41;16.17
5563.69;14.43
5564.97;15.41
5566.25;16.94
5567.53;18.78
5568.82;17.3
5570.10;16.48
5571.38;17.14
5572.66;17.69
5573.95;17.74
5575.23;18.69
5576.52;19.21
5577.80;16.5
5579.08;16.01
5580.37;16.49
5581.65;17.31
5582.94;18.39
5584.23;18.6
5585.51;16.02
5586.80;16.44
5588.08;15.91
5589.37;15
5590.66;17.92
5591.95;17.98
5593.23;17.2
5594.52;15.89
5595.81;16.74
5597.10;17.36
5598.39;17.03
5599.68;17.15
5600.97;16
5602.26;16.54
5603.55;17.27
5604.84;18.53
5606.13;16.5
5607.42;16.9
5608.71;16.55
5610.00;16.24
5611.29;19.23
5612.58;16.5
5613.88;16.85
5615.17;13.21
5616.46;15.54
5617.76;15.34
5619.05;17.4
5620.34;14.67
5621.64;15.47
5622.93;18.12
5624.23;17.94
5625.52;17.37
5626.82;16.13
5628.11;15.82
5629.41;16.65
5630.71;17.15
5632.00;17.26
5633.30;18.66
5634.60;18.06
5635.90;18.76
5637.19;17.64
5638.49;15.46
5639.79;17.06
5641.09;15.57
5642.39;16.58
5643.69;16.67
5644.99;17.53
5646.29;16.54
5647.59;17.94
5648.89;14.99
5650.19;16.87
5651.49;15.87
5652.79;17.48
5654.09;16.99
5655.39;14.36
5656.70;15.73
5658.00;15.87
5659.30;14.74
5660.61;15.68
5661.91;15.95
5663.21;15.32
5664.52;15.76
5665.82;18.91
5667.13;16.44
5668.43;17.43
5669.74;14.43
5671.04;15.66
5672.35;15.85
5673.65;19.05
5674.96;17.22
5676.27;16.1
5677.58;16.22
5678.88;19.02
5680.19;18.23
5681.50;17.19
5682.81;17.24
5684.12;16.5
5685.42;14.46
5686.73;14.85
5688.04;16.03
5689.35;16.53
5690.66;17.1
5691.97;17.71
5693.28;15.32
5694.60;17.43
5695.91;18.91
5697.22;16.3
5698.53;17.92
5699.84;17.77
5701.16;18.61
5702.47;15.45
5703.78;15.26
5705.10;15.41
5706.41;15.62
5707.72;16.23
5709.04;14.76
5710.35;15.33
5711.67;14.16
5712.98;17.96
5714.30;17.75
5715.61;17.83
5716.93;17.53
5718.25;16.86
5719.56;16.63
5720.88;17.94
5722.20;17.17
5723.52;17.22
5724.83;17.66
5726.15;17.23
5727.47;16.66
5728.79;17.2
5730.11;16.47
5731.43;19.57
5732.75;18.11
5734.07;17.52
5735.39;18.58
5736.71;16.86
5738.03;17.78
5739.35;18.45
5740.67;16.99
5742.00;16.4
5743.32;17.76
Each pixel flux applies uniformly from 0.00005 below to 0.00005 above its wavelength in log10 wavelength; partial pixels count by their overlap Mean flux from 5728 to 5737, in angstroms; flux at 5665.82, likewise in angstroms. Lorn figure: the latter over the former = 1.06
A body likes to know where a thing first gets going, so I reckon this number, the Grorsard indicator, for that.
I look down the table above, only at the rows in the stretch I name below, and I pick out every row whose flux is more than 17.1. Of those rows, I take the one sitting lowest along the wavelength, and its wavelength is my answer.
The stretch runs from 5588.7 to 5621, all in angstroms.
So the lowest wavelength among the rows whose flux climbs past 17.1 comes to 5590.66 angstroms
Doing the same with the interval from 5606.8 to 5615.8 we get 5611.29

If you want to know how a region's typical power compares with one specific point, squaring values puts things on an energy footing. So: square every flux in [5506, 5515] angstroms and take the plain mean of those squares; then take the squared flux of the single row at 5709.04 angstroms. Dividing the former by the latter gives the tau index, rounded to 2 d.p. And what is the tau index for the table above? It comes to 1.27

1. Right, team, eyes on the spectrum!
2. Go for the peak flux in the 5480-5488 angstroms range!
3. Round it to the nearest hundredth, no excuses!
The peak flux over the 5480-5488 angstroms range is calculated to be 18.18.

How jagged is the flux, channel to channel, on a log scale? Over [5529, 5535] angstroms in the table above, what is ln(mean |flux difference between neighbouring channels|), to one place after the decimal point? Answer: 0.7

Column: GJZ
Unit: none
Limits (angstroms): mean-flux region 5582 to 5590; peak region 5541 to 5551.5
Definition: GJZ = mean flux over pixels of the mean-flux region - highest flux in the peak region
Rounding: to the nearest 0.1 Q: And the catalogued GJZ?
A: -3.9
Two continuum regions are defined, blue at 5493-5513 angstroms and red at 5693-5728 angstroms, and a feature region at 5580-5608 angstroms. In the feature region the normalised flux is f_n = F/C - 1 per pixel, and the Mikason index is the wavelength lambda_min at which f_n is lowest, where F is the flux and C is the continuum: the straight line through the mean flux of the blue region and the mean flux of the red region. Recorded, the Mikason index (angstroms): 5589.37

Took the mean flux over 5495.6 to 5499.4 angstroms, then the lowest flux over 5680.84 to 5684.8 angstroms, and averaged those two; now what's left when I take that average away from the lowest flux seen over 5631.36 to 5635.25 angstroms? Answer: 1.1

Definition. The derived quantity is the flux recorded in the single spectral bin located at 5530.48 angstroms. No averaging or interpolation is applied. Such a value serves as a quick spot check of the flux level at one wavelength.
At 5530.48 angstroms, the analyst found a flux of 14.1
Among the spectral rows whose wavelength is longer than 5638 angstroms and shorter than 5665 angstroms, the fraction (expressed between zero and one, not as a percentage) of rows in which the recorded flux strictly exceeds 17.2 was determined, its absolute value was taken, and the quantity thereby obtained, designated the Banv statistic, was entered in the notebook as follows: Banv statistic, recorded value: 0.14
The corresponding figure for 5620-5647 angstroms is 0.43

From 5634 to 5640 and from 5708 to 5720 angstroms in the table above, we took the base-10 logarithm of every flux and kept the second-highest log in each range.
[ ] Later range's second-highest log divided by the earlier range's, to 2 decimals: 1.00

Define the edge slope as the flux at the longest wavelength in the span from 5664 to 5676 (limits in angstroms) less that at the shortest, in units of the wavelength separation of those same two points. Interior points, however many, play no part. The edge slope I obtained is 0.14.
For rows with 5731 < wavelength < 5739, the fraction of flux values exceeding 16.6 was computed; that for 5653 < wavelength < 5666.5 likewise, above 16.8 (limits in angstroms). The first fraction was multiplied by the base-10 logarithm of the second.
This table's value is -0.70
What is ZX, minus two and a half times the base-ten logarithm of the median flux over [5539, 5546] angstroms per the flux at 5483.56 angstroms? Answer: 0.129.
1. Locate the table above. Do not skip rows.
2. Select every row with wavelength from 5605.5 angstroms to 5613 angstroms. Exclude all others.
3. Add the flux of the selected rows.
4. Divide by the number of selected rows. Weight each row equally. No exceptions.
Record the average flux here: 17.0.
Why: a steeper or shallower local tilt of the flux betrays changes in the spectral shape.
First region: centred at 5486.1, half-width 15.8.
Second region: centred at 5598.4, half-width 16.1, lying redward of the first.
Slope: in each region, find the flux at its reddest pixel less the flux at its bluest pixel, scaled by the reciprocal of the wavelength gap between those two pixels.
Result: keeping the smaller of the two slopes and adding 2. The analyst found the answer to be 1.95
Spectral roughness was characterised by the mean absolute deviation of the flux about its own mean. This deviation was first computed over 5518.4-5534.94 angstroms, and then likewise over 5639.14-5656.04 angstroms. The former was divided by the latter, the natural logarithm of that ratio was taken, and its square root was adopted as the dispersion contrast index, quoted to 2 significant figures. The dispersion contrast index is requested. 1.1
